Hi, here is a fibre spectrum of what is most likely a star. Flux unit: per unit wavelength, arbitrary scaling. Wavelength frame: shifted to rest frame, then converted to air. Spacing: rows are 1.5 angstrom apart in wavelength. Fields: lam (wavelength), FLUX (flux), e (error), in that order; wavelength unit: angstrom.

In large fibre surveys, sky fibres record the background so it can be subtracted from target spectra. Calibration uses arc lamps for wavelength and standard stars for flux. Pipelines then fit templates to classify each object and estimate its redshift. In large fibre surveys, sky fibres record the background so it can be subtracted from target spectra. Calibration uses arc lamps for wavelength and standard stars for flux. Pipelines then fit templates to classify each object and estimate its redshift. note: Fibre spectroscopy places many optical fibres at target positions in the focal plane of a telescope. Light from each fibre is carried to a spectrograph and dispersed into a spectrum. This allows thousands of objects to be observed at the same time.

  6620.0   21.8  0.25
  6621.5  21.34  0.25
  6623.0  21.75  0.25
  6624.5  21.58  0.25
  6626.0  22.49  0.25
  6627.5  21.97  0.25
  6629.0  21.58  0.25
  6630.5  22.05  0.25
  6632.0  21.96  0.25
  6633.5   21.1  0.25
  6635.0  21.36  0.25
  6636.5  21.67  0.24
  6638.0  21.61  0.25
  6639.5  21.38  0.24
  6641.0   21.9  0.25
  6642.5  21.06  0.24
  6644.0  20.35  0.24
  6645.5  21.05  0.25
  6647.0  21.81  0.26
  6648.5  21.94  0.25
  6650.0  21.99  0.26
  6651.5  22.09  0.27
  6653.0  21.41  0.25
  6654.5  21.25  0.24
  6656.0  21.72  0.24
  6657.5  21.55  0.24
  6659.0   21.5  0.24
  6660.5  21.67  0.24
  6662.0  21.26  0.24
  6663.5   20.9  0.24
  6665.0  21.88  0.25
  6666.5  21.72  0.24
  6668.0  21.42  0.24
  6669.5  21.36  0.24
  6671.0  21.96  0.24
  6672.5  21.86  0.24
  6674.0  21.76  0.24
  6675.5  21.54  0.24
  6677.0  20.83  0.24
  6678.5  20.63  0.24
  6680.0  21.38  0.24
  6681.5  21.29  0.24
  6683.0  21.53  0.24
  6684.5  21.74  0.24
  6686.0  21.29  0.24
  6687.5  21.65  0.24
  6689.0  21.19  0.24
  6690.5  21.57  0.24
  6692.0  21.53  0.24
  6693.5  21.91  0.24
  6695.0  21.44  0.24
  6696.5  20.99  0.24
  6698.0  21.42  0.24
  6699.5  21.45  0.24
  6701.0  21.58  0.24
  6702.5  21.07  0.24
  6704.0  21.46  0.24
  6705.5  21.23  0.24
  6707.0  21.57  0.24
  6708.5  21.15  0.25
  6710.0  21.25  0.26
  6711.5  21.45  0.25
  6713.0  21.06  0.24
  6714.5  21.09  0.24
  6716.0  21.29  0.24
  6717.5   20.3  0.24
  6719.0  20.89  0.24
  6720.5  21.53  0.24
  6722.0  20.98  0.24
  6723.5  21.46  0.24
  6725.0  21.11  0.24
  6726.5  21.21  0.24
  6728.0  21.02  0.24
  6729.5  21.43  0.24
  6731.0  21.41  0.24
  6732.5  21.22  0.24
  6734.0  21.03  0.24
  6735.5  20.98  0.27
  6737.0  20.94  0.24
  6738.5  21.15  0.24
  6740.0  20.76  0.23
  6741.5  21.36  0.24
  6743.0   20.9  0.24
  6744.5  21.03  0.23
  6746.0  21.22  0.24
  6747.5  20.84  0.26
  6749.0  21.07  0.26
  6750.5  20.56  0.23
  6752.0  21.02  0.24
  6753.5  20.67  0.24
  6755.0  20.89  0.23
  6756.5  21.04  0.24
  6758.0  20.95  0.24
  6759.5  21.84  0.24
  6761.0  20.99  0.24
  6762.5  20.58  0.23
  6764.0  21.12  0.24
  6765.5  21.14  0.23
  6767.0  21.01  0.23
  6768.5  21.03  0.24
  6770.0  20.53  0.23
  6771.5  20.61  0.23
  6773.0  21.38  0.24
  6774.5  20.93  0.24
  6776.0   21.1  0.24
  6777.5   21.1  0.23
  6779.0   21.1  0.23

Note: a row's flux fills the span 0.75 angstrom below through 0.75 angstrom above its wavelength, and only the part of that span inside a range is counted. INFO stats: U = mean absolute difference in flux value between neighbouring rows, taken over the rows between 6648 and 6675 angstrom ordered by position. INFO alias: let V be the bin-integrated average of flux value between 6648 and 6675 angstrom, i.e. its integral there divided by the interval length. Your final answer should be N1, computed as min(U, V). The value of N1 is 0.29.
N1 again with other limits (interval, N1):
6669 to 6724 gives 0.36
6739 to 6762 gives 0.39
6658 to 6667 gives 0.42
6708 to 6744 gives 0.32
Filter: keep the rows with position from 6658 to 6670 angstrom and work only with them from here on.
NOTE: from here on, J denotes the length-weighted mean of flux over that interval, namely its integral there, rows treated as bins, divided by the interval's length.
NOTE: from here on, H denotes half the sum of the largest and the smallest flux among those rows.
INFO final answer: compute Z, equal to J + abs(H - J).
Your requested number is 21.5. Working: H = 21.4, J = 21.5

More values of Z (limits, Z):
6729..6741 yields 21.1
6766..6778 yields 21.0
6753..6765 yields 21.2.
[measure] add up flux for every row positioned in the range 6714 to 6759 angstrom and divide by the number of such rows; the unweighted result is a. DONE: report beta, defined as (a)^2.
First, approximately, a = 21.0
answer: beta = 443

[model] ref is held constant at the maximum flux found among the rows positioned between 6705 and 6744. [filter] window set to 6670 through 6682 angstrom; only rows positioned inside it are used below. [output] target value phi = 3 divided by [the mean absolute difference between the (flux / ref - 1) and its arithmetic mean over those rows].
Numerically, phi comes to 173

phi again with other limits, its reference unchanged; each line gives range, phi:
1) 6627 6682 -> 197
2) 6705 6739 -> 330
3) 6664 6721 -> 241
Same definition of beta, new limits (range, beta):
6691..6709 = 458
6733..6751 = 440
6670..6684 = 459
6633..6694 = 461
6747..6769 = 440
